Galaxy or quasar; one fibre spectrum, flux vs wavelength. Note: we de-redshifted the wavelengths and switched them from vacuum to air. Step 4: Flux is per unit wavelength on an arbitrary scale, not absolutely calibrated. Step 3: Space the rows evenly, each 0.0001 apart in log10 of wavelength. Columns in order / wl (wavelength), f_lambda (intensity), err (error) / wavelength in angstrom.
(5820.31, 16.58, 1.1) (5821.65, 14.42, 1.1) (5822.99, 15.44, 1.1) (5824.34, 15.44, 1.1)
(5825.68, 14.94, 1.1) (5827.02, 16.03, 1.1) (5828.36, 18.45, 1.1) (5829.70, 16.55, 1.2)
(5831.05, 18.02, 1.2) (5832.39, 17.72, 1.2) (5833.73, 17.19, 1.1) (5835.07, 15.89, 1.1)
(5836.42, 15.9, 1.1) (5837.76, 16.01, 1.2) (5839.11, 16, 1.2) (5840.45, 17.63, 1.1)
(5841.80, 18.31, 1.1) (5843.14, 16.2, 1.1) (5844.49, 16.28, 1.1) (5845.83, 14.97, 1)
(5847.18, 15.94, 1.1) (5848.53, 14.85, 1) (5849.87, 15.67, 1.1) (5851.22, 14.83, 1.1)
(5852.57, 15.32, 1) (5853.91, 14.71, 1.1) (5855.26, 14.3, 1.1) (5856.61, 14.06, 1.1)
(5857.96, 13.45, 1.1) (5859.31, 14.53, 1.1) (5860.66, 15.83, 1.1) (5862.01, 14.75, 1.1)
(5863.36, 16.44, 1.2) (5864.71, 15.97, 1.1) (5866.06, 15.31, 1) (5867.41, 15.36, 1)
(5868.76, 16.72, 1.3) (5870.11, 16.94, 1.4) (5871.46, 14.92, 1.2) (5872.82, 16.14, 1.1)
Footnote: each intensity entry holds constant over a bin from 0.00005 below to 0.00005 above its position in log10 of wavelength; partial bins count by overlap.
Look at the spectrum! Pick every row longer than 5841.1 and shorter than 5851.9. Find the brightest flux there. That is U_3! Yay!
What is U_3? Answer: 18.31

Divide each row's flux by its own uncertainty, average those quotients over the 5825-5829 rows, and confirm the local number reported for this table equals 15.0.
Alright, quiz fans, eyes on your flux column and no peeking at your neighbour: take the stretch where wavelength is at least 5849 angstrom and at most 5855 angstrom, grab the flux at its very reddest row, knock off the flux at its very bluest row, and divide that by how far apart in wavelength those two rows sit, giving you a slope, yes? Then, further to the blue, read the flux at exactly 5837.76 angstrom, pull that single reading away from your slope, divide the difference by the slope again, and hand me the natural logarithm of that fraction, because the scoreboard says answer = 4.2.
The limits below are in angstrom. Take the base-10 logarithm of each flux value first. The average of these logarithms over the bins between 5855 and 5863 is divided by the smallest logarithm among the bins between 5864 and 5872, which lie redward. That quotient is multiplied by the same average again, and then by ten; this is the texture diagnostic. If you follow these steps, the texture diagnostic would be 11.5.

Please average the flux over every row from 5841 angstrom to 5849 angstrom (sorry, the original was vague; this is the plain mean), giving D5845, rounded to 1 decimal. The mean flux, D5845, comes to 16.1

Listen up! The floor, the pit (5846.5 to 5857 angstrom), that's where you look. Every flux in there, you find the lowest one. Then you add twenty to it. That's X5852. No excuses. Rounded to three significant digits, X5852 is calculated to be 34.1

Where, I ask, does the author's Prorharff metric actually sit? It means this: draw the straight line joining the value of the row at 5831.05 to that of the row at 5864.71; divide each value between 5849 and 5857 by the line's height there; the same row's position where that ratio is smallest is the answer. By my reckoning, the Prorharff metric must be 5856.61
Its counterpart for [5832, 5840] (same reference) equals 5835.07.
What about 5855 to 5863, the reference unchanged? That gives 5857.96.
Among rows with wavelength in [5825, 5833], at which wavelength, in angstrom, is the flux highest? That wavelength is 5828.36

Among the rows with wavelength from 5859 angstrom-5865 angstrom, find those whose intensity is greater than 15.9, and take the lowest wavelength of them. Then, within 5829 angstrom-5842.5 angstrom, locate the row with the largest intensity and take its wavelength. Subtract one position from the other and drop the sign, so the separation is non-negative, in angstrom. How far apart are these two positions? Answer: 21.6 angstrom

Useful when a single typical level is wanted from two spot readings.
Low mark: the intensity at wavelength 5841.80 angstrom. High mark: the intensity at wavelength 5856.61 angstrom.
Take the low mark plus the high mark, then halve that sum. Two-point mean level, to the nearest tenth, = 16.2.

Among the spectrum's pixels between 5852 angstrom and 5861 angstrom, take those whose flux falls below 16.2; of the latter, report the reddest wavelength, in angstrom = 5860.66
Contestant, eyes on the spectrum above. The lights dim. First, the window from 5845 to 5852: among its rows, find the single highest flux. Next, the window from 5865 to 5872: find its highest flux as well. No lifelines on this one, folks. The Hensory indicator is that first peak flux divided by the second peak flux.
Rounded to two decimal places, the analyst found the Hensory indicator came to 0.94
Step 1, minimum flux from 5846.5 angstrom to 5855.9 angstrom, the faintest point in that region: 14.3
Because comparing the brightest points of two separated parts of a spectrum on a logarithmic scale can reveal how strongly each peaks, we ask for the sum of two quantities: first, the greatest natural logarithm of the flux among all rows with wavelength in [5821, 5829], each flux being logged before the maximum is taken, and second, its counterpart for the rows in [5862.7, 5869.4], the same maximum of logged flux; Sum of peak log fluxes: 5.73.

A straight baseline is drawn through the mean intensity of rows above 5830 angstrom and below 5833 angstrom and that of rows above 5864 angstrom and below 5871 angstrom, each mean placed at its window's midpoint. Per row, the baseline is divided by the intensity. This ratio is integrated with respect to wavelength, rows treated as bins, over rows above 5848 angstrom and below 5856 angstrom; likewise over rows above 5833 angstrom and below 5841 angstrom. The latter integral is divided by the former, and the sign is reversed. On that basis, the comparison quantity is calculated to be -0.95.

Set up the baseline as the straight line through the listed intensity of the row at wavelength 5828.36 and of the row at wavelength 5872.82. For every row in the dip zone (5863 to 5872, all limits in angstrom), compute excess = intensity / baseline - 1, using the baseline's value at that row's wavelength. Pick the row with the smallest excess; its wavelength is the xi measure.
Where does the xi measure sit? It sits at 5871.46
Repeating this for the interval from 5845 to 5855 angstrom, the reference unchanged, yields 5848.53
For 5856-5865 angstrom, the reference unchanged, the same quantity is 5857.96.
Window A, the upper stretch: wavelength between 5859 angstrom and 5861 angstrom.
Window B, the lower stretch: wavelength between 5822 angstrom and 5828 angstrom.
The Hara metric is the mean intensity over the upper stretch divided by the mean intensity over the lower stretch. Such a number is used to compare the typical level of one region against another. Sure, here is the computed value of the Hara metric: 0.98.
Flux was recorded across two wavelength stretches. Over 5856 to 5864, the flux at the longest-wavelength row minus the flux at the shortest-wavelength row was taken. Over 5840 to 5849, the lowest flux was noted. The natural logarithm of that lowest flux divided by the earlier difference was 1.8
